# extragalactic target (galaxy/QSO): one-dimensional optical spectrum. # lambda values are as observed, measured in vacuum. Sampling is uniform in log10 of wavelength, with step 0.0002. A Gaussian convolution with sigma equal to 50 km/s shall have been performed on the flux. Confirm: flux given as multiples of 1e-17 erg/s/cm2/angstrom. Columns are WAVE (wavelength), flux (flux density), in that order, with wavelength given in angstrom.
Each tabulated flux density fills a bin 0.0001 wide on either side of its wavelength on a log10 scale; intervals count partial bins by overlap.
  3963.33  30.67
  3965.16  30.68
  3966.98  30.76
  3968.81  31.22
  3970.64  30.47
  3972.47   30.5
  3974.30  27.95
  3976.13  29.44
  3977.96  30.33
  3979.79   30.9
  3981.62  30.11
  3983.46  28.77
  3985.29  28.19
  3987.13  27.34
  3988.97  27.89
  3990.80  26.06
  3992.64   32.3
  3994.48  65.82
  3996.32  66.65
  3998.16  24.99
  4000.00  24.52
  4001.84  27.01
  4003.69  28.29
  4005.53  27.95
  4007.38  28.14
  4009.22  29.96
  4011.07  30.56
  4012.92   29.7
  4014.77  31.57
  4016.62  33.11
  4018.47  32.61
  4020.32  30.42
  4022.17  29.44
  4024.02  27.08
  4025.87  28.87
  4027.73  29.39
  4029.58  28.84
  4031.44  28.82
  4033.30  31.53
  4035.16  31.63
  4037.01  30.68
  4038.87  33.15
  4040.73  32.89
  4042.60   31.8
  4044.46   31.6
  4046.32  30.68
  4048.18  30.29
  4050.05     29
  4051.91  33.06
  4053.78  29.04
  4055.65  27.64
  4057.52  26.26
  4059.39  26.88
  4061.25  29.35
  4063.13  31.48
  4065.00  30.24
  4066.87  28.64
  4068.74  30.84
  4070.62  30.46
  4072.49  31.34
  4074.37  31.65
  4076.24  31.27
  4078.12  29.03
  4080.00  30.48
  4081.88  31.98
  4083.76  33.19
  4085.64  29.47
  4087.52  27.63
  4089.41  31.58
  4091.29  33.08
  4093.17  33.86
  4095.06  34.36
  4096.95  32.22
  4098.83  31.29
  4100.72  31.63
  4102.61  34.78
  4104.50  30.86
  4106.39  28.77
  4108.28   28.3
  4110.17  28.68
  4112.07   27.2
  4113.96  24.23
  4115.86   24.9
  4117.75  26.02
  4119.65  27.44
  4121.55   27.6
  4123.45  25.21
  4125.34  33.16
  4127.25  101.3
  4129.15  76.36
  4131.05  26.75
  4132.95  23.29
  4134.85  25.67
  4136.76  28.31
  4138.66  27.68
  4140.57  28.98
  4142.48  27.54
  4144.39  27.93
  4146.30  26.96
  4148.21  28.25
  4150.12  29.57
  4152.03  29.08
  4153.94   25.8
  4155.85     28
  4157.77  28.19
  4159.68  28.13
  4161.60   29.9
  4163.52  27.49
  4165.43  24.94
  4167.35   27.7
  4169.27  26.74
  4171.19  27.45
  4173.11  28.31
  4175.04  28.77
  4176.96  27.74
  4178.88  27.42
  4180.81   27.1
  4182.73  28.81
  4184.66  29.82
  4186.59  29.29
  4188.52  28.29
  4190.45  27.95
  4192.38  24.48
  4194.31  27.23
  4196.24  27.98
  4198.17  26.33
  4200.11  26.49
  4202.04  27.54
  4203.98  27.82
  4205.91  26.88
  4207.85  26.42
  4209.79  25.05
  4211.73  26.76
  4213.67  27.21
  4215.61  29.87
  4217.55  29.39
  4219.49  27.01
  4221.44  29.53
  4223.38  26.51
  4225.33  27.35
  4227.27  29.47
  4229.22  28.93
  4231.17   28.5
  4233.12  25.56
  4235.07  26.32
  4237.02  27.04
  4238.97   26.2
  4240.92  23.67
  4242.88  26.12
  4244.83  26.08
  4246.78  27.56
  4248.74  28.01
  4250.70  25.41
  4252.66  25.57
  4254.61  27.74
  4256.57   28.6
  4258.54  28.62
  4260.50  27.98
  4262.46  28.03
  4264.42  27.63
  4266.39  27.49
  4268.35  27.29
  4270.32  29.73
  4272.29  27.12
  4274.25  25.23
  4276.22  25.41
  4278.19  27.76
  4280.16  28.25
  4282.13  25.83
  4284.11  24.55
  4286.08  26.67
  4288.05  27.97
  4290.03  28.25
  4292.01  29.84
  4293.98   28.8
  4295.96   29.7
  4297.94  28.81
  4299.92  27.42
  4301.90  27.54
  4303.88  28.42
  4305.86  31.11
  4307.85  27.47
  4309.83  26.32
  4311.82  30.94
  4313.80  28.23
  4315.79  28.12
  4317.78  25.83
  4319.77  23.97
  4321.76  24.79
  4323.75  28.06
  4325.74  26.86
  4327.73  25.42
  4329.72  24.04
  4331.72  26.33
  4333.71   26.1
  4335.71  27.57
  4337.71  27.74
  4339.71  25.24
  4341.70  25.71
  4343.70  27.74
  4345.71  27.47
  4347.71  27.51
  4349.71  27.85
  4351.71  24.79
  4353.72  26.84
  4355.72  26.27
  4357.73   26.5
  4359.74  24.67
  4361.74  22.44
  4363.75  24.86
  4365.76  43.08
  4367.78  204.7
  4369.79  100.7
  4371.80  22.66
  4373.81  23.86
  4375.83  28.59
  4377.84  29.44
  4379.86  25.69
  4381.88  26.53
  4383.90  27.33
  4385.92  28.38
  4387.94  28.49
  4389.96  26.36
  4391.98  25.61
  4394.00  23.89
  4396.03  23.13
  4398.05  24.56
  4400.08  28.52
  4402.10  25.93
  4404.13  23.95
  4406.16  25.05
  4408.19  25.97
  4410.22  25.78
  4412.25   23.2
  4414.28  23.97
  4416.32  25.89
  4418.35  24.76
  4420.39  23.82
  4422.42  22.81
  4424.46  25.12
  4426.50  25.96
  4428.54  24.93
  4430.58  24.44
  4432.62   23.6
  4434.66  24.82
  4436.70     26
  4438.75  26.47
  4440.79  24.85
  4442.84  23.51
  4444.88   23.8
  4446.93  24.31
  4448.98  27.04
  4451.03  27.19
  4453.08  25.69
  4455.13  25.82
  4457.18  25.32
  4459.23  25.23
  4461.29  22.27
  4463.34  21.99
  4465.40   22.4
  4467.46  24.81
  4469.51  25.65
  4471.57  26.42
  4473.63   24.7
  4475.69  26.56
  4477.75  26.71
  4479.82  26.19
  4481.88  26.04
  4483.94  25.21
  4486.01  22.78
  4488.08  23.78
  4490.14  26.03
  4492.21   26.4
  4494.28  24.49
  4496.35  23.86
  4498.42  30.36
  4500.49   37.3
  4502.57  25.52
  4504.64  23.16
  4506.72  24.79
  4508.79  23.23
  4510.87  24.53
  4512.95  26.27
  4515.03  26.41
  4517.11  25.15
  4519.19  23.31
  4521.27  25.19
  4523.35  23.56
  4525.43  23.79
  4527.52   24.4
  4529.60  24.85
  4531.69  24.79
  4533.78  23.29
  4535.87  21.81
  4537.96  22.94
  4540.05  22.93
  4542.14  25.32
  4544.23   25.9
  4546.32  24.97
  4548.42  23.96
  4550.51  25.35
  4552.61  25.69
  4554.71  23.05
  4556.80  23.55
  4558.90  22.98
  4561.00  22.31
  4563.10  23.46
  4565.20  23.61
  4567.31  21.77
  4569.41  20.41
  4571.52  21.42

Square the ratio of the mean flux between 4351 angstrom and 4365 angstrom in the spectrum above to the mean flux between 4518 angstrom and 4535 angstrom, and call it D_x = 1.1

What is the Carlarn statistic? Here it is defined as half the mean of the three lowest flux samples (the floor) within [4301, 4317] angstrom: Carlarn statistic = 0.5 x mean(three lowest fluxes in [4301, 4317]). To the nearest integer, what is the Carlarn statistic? 14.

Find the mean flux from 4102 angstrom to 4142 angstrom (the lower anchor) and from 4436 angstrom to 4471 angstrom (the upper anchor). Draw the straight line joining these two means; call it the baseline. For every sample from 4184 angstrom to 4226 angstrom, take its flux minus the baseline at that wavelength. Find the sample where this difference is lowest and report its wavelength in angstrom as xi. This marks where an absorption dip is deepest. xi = 4192.38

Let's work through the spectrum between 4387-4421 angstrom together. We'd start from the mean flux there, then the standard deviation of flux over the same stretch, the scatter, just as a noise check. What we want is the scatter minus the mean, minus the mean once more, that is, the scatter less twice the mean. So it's -48.9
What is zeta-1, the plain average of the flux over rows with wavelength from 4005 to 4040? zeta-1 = 30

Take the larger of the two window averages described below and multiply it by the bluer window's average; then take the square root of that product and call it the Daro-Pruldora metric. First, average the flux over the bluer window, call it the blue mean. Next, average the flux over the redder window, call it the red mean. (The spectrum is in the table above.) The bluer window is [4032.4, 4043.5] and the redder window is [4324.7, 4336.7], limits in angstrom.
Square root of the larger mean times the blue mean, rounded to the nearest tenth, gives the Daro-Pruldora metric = 31.9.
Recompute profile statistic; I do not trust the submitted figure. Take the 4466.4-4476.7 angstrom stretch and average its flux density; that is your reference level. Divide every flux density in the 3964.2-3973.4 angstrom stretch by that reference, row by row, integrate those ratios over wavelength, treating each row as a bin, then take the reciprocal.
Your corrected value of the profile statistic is 0.091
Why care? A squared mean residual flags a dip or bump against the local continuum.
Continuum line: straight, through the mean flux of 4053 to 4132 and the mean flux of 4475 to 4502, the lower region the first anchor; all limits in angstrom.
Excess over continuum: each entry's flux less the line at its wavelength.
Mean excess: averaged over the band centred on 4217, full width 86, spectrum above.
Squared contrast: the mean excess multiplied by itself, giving 10.9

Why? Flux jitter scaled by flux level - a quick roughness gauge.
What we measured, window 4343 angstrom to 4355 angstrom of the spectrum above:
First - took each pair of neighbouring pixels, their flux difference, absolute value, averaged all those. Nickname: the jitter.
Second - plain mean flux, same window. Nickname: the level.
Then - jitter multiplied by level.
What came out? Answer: 31.1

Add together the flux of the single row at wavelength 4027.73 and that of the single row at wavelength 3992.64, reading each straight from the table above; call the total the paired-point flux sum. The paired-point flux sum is 62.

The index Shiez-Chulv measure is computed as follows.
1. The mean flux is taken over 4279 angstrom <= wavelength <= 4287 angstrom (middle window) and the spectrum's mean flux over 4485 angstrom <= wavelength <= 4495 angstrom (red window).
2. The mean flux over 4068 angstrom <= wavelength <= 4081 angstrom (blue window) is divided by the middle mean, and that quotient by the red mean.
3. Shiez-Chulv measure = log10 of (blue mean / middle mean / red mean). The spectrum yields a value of -1.33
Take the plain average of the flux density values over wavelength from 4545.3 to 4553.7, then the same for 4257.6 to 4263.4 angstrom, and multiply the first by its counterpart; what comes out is 705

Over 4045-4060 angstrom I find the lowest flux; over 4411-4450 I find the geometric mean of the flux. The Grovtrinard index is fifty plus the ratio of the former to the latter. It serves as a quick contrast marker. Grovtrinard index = 51.1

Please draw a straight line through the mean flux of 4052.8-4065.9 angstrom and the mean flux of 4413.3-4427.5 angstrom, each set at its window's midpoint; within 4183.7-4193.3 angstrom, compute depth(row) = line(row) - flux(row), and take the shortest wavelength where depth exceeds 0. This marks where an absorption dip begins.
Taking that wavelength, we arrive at 4192.38 angstrom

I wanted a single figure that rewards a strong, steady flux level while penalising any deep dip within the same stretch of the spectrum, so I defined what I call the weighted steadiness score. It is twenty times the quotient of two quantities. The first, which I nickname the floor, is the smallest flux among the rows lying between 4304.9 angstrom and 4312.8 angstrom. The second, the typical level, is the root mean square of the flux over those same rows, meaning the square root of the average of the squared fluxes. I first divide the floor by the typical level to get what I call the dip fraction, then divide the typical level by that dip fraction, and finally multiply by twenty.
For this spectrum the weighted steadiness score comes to 641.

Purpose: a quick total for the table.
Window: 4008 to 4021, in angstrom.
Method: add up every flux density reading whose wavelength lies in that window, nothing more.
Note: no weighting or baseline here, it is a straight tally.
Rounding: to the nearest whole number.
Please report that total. 218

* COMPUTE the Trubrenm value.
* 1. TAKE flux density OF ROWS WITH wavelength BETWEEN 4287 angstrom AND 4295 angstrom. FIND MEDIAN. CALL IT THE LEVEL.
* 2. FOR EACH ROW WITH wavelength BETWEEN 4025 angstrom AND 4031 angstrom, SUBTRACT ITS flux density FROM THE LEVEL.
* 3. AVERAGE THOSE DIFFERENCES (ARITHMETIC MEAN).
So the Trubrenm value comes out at -0.5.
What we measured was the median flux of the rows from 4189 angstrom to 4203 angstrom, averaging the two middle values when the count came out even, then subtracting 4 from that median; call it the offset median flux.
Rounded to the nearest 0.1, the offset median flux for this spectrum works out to 23.2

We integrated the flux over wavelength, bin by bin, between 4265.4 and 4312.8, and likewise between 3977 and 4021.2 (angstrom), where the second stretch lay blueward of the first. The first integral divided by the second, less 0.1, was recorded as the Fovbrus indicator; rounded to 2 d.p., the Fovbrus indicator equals 0.83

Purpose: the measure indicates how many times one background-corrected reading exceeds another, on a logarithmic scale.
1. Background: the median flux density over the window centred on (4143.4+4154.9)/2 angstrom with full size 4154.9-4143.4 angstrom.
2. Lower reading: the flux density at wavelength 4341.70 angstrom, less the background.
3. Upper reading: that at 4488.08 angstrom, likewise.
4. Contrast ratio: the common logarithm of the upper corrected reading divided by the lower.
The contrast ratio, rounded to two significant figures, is 0.26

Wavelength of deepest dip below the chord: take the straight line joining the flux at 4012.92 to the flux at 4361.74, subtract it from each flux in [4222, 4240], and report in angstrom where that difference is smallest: 4233.12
